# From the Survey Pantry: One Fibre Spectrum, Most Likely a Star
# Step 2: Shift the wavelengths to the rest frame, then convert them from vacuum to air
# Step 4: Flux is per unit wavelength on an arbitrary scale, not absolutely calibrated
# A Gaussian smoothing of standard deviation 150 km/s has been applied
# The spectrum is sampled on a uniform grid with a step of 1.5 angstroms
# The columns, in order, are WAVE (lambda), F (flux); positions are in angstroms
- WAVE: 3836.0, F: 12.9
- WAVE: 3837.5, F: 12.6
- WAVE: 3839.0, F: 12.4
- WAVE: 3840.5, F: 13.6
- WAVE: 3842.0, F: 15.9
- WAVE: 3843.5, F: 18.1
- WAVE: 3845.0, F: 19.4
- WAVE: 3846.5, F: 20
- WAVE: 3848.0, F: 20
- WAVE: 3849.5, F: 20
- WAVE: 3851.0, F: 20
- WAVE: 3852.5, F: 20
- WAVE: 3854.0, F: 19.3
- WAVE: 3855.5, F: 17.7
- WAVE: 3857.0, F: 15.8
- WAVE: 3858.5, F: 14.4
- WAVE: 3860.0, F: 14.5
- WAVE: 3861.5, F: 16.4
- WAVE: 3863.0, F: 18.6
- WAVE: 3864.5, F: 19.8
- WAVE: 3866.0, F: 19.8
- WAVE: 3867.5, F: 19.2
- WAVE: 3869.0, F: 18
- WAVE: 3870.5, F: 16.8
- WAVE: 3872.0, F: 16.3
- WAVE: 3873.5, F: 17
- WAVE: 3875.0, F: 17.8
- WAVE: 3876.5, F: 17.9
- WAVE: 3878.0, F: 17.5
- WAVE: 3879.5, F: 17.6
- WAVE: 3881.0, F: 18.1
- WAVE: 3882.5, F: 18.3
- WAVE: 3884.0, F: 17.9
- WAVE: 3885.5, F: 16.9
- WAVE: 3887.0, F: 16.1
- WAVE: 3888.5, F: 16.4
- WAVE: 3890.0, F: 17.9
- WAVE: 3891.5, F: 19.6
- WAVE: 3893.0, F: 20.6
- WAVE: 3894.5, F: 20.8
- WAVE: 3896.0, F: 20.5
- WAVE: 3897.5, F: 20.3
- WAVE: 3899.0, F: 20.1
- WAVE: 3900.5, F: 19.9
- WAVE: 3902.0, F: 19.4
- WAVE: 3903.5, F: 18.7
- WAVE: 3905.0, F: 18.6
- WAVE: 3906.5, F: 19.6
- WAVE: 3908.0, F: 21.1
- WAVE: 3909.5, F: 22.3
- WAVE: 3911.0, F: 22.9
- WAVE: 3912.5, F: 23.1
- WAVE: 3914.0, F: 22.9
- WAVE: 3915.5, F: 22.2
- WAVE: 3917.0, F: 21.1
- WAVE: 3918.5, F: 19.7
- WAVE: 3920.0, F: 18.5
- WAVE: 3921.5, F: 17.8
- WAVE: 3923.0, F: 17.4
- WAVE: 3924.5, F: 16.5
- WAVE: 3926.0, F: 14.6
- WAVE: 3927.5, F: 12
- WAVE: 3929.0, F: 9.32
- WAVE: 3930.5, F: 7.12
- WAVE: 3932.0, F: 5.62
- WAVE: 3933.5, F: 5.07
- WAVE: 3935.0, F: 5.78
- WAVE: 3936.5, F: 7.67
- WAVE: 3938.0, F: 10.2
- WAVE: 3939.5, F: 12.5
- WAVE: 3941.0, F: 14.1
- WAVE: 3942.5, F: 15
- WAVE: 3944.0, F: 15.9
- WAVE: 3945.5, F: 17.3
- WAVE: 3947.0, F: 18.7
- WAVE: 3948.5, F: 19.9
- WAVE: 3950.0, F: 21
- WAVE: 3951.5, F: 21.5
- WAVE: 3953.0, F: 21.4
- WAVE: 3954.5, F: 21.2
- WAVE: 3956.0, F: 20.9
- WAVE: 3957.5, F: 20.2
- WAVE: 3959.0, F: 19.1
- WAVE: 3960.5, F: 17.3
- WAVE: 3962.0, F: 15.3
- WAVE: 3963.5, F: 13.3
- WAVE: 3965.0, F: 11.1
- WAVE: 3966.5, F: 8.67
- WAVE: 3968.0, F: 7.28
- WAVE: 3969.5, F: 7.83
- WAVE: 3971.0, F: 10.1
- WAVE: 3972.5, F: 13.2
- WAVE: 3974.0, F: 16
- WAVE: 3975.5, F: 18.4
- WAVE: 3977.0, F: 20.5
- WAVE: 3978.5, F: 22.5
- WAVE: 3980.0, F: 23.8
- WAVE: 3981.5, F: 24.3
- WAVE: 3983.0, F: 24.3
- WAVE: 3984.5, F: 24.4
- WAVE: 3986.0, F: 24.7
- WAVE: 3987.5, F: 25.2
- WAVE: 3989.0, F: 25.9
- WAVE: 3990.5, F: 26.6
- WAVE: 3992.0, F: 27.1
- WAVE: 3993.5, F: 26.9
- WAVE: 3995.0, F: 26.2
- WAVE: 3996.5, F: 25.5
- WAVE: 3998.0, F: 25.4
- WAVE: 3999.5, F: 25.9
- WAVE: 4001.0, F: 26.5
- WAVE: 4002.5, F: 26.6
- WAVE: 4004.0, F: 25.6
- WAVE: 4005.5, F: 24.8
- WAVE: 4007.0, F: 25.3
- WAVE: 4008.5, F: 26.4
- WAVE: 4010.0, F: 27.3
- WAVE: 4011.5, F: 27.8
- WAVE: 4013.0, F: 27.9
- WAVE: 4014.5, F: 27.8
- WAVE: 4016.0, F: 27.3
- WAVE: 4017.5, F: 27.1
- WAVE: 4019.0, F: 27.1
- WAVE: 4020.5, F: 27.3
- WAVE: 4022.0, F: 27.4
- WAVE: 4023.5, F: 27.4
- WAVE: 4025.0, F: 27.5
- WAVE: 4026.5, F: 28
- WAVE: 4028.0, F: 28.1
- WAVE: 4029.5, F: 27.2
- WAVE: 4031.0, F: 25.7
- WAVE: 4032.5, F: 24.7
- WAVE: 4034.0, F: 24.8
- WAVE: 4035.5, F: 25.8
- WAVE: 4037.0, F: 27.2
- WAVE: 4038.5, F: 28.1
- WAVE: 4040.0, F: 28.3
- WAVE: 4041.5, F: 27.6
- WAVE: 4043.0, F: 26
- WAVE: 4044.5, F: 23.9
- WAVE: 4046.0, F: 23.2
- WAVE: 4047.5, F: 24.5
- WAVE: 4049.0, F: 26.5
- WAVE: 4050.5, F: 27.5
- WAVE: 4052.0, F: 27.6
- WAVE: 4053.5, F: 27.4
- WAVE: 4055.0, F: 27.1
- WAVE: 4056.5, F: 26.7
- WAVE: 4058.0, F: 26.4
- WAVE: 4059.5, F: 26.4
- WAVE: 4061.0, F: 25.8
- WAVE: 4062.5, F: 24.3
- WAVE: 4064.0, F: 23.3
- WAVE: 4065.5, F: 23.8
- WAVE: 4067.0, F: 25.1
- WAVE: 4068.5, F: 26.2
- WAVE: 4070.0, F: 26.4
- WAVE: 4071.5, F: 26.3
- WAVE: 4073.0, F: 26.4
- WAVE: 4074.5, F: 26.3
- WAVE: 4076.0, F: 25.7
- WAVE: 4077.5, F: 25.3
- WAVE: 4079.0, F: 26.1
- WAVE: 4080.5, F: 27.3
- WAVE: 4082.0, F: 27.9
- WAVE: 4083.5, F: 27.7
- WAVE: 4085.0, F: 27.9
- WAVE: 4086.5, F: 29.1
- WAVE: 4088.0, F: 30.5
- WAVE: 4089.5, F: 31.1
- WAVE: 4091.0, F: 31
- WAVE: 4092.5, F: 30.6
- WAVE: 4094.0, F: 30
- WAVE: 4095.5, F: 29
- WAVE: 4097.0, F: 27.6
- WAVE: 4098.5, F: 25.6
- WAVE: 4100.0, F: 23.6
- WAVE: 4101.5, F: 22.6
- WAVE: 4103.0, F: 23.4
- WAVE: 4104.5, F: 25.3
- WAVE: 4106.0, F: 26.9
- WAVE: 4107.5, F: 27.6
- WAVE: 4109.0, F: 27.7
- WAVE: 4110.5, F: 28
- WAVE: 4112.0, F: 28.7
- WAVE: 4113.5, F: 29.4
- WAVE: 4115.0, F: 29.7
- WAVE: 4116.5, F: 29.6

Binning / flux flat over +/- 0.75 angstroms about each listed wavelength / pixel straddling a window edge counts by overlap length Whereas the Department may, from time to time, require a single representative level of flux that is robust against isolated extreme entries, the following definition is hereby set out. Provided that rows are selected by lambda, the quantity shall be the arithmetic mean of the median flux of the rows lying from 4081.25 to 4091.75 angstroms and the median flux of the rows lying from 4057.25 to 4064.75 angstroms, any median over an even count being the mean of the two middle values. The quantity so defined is 27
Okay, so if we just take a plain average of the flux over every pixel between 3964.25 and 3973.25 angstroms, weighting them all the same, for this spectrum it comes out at 10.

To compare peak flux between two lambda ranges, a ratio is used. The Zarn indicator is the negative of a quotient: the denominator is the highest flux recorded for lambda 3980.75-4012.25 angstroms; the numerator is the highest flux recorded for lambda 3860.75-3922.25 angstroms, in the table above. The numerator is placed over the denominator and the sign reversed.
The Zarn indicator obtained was -0.83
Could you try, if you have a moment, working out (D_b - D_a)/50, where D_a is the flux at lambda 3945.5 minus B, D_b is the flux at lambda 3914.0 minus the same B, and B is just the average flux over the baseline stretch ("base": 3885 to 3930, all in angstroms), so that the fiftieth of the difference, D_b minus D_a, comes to 0.11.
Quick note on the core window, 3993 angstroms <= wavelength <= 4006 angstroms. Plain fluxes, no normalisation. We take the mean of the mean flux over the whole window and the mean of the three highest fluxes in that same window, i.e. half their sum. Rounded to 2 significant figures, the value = 26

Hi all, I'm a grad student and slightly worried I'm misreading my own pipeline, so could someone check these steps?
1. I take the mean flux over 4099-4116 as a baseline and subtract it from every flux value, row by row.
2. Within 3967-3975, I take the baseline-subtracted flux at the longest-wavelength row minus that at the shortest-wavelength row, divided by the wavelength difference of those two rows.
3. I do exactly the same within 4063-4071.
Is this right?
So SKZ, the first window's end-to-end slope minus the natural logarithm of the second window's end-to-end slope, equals 2.1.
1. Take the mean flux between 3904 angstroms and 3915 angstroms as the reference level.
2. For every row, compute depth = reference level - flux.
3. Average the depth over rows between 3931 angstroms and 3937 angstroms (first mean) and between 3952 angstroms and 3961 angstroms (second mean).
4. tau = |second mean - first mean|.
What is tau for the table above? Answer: 14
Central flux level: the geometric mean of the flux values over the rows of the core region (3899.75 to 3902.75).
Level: 20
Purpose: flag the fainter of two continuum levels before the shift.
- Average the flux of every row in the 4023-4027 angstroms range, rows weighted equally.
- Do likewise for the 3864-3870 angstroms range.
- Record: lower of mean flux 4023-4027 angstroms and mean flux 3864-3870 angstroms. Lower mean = 19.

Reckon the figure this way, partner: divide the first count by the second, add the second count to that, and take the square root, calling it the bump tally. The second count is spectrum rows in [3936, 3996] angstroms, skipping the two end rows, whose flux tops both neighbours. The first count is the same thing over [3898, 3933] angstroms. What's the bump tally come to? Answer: 1.58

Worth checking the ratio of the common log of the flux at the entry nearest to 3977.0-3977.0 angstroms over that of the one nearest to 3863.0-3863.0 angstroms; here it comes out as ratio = 1.03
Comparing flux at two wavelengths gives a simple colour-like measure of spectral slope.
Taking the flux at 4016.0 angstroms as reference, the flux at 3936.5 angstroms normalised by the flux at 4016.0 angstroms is 0.28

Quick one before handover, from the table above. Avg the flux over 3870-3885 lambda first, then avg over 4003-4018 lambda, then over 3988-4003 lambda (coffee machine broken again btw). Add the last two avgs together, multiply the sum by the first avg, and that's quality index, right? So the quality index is 928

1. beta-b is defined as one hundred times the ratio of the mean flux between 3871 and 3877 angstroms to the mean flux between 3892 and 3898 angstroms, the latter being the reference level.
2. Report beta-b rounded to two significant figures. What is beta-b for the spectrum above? 84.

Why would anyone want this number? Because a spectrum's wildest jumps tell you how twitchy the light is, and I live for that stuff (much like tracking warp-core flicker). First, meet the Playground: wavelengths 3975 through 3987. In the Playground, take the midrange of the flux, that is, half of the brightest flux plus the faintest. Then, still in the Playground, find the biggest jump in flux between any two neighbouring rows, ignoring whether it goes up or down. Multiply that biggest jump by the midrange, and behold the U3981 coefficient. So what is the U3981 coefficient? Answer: 45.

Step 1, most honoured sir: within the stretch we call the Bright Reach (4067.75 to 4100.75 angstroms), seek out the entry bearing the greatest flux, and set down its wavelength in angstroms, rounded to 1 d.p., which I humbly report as 4089.5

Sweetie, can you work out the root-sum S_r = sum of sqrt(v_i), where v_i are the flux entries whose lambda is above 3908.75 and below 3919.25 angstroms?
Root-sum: 32.8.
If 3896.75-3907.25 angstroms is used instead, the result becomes 30.9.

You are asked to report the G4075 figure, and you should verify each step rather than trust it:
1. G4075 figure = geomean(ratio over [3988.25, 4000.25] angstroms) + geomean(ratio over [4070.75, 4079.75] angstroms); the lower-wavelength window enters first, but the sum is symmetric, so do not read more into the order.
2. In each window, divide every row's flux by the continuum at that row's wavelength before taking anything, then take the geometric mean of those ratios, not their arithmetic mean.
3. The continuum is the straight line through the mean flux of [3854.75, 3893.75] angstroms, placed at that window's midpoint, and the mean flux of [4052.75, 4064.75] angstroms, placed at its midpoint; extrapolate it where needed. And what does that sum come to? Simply 2.1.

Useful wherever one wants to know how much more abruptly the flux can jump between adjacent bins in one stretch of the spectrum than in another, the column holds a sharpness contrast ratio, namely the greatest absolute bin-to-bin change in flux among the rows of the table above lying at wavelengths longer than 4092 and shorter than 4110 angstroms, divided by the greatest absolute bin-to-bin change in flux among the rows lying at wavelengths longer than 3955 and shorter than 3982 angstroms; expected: 0.65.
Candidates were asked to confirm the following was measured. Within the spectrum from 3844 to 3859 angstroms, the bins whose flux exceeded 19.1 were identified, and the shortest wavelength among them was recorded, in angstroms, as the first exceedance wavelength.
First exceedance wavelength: 3845.0 angstroms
